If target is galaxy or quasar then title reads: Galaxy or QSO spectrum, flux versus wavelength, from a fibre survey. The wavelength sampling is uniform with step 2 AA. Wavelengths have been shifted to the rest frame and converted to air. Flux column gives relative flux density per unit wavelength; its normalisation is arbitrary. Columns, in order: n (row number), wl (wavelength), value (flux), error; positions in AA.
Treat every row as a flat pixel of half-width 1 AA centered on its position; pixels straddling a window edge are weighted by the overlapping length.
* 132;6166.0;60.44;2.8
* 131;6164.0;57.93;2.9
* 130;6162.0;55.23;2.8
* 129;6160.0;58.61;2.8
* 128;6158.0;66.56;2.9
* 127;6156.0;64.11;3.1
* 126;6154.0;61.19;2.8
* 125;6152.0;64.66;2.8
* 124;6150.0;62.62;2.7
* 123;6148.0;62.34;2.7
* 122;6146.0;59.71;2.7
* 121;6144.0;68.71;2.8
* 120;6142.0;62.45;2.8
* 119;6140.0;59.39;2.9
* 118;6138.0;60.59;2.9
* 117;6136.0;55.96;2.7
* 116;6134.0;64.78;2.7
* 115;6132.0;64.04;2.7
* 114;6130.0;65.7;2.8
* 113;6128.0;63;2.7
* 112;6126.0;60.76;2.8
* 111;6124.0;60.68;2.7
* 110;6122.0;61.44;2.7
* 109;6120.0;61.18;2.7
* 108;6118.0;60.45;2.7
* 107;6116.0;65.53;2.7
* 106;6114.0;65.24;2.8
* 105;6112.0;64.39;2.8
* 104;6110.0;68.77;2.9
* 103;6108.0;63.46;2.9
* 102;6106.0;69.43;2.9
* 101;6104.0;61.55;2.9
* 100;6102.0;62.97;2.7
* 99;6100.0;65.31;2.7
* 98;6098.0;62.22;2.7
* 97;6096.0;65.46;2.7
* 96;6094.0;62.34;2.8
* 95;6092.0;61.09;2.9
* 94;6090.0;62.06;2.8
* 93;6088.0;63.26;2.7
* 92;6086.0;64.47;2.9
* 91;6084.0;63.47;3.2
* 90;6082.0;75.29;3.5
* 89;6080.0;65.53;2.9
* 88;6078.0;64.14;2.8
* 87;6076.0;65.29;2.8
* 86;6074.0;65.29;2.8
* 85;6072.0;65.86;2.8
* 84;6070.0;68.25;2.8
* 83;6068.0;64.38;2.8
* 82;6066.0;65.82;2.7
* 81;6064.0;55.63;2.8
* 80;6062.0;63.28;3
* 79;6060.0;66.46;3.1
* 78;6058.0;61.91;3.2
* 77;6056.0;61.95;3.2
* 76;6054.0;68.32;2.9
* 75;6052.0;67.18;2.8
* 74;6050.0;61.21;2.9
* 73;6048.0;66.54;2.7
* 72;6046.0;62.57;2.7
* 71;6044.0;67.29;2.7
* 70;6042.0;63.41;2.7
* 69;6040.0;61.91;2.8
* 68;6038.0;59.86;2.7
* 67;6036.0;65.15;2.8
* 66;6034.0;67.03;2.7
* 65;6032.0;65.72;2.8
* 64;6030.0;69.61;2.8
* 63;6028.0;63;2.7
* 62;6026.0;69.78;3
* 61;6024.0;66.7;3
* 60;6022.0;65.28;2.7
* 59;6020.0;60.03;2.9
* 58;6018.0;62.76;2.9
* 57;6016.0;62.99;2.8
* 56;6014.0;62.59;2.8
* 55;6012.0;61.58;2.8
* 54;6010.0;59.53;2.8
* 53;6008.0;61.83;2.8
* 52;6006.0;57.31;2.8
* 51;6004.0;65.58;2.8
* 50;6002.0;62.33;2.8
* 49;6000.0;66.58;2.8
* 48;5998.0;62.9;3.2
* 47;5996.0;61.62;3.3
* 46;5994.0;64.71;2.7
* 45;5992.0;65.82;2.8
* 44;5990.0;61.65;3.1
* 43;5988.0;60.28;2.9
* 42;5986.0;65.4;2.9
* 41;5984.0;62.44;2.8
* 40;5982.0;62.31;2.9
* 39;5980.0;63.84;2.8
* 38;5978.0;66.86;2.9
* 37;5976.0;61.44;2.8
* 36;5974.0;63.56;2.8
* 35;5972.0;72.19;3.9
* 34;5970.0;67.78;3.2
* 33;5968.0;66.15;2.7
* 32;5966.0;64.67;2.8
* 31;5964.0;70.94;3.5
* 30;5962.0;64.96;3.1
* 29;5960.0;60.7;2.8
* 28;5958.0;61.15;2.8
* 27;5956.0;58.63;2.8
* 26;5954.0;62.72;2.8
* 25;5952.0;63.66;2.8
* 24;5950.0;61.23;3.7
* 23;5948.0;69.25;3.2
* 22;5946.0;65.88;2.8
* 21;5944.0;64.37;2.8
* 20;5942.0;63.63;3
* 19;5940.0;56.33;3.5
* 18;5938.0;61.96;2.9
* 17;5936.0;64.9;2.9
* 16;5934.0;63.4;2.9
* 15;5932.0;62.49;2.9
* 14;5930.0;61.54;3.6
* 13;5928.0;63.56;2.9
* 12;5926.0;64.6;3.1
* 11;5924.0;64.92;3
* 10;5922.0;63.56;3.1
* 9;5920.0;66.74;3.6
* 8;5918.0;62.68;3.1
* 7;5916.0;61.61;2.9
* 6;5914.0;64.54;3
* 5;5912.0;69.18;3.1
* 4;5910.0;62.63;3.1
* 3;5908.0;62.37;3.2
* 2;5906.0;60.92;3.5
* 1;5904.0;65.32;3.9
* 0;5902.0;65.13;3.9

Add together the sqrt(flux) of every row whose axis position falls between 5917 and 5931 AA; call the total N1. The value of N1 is 56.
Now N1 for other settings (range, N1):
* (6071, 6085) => 57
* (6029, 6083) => 218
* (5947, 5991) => 176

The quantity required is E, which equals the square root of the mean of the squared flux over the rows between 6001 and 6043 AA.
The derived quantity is 63.6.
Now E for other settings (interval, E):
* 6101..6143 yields 63.0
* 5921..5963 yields 63.1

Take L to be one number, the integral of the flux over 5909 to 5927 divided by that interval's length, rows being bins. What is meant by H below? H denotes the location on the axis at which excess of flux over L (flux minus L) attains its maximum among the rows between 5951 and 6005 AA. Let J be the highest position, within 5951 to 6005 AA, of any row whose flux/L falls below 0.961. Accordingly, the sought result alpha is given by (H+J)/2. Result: 5984 AA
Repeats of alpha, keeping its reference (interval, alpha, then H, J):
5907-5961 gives 5954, 5948.0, 5960.0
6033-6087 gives 6073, 6082.0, 6064.0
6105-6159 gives 6130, 6106.0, 6154.0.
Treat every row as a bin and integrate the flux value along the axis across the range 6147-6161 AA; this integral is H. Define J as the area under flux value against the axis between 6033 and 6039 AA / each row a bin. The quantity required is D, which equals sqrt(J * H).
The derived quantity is 581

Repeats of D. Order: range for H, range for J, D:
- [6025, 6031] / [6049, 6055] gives 399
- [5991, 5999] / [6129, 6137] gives 506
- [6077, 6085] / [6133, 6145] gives 632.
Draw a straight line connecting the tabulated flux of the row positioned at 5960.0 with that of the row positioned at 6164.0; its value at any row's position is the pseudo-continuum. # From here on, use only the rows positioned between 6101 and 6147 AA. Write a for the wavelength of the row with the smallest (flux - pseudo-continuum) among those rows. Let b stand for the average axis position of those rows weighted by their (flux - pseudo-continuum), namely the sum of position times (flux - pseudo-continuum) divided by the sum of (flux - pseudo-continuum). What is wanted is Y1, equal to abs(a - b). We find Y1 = 14.5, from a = 6136.0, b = 6121.5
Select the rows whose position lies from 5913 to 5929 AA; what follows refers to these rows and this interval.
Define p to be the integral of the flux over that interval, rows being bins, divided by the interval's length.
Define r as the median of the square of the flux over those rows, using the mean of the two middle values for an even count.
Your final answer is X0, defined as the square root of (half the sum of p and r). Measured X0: 45.6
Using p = 64.0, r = 4103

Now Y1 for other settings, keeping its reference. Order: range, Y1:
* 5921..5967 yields 6.5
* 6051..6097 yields 10.0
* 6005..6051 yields 26.5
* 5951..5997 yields 18.5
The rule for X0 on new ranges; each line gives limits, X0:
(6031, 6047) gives 45.8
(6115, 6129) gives 43.6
